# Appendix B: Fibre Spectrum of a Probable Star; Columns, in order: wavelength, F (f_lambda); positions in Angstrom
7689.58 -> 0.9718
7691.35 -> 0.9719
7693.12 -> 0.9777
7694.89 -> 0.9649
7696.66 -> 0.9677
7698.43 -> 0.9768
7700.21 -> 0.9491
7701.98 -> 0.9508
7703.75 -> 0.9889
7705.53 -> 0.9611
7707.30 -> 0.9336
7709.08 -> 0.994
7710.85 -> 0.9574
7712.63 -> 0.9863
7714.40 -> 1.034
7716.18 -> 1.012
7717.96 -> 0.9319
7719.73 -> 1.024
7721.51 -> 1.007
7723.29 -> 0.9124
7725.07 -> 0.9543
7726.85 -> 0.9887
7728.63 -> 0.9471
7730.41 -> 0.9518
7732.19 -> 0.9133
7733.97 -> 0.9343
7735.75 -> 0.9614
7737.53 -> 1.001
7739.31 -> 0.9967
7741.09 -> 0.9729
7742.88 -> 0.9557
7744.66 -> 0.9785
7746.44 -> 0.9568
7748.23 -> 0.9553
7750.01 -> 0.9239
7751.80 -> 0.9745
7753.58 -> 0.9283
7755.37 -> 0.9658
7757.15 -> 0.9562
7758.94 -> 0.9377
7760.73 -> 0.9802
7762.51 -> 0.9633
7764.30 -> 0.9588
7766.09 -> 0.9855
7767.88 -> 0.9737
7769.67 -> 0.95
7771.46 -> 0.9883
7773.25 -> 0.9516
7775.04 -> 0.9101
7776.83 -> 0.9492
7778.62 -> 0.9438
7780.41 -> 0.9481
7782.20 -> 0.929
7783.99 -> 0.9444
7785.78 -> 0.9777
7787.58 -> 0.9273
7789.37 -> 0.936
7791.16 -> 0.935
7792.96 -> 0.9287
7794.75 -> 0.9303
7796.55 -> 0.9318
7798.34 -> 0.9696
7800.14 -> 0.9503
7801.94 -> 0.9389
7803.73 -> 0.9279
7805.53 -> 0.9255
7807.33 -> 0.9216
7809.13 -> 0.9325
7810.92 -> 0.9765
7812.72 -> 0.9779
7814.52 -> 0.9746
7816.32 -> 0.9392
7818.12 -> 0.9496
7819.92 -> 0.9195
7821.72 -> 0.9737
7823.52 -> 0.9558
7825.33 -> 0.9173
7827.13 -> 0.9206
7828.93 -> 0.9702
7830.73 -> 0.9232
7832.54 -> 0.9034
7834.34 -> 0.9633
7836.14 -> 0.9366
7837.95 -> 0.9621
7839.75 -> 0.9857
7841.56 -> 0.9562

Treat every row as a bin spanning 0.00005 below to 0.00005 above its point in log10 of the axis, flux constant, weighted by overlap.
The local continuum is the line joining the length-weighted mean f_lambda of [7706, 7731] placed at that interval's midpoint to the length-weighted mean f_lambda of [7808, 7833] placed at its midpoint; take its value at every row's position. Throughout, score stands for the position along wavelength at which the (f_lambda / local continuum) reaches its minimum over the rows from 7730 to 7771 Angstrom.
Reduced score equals 7732.19 Angstrom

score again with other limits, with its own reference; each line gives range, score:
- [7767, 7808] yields 7775.04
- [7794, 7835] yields 7832.54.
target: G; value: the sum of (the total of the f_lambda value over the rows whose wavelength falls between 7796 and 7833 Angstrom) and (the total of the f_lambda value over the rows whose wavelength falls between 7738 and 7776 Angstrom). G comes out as 40.0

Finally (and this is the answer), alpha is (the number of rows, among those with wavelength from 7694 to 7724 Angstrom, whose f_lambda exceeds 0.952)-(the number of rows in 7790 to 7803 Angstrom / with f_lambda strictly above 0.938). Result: 9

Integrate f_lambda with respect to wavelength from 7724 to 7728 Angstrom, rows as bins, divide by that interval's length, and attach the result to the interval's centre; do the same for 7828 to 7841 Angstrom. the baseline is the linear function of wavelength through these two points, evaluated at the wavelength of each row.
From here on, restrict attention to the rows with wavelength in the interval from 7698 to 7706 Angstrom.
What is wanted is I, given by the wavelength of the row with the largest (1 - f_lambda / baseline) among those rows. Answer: 7700.21 Angstrom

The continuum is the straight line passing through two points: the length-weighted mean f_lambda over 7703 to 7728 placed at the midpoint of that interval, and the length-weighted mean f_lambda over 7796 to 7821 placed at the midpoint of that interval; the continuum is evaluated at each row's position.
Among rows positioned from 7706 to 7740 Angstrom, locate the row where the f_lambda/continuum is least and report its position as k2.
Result 7723.29 Angstrom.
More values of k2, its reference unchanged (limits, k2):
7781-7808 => 7782.20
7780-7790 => 7782.20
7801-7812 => 7807.33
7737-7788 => 7775.04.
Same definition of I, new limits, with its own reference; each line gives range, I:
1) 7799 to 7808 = 7807.33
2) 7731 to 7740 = 7732.19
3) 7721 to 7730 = 7723.29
